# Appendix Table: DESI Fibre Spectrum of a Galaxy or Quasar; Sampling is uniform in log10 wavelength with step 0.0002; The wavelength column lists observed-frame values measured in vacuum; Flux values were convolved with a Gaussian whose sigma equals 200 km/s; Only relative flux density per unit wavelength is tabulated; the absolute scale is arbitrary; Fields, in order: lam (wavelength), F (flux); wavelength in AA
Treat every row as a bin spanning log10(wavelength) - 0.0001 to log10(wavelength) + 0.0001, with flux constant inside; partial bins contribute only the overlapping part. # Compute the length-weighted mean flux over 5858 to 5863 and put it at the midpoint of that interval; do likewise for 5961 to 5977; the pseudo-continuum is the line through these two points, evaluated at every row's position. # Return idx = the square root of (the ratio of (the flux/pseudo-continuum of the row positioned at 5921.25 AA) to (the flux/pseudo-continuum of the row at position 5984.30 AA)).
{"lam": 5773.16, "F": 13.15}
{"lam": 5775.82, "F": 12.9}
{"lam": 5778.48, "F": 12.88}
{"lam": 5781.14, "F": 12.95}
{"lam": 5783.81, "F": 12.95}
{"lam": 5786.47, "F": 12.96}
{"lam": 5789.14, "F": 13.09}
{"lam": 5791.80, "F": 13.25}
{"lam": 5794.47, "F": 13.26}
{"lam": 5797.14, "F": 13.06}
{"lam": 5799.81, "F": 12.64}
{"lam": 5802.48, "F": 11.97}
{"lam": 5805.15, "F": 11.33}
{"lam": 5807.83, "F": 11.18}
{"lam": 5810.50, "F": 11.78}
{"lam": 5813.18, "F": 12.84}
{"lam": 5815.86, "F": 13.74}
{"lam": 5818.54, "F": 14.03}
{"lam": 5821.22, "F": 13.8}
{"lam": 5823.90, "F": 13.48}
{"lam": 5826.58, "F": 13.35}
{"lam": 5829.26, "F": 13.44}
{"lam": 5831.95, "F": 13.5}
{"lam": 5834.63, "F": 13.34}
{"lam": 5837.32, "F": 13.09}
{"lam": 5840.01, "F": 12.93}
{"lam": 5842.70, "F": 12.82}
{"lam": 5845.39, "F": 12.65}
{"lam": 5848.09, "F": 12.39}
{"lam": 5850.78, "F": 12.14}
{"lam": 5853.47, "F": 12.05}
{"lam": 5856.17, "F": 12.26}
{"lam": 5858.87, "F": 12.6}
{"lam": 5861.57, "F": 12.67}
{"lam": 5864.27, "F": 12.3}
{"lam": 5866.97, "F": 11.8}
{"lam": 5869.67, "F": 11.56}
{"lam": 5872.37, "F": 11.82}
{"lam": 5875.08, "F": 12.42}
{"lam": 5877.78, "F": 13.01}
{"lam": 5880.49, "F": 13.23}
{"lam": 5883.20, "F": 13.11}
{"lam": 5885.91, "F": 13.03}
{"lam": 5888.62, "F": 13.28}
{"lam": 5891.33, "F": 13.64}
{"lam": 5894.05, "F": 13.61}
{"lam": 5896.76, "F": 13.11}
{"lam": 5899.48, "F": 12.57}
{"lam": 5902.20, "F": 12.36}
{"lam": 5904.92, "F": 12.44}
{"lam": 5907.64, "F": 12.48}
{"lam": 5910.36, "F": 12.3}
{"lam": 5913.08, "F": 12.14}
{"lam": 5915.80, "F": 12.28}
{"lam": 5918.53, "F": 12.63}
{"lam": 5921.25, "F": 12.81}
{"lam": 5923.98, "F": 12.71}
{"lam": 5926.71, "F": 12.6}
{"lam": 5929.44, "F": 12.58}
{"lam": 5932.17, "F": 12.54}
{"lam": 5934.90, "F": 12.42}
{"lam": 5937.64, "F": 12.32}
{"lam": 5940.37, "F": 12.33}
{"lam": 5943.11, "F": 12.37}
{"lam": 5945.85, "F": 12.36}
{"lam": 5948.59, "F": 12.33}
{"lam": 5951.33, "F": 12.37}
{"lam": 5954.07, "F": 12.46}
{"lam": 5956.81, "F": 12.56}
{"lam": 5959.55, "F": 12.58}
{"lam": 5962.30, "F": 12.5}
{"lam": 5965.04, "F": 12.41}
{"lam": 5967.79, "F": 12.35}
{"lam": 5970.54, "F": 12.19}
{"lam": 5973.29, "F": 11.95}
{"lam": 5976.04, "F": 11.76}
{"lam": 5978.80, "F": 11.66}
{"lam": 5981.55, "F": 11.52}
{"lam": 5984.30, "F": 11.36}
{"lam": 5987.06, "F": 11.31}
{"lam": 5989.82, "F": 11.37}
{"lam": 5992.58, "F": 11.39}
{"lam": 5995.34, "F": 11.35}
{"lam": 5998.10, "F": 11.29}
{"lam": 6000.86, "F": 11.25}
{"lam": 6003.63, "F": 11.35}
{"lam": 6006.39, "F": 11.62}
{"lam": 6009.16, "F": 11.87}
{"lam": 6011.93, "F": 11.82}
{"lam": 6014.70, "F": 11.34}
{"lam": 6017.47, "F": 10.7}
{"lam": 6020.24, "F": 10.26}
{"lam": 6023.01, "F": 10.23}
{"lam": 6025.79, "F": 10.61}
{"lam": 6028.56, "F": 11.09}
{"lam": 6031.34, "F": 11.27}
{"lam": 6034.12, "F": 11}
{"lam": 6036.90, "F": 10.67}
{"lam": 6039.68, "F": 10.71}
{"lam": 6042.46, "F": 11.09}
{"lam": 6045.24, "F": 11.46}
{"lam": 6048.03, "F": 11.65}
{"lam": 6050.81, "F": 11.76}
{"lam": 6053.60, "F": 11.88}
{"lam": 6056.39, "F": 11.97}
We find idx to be 1.051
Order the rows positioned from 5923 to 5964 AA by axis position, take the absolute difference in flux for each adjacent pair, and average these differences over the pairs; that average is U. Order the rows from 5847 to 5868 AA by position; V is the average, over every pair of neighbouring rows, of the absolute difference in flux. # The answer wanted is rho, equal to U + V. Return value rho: 0.32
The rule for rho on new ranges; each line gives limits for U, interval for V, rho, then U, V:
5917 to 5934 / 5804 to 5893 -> 0.39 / 0.09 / 0.30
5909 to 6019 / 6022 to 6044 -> 0.42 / 0.13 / 0.29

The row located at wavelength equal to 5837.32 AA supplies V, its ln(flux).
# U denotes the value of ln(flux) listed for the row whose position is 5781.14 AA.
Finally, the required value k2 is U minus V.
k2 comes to -0.01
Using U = 2.56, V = 2.57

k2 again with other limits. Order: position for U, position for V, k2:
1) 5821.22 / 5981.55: 0.18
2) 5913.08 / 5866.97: 0.03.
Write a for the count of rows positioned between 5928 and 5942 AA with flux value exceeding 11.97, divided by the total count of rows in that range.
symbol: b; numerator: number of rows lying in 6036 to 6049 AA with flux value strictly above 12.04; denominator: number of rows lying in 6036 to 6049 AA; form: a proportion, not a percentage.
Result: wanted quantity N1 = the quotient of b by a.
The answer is 0.0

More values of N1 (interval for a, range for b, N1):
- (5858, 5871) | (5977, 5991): 0.0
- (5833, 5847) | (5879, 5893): 1.0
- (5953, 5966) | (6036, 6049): 0.0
